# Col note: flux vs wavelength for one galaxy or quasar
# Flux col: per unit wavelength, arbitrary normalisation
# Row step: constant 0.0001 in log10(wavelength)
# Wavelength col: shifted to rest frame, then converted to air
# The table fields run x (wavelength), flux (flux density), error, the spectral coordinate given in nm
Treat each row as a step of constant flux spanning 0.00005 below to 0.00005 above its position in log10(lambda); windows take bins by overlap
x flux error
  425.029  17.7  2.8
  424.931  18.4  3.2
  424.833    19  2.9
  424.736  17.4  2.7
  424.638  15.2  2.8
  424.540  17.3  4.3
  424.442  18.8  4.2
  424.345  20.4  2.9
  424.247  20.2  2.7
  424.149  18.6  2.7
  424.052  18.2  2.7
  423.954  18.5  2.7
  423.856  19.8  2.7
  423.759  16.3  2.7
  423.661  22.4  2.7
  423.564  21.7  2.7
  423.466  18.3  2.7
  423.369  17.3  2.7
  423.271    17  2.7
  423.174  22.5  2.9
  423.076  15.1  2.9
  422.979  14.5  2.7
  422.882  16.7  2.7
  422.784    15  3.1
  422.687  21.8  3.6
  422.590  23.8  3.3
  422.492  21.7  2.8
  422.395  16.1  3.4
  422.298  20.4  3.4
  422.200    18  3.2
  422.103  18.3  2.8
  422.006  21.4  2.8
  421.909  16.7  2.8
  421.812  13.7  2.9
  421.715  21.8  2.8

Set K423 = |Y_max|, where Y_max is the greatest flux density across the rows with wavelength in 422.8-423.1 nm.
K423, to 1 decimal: 16.7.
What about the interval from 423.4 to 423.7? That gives 22.4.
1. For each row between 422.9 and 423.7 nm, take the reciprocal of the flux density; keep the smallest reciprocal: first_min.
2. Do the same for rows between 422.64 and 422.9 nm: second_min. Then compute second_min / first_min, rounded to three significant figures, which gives 1.03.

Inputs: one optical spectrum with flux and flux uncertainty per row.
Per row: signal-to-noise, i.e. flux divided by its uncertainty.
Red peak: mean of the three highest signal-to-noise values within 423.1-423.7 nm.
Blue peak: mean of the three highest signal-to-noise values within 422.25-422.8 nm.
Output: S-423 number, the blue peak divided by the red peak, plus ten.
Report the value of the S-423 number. 10.87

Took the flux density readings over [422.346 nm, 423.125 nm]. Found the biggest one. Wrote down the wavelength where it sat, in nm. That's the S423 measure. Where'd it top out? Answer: 422.590 nm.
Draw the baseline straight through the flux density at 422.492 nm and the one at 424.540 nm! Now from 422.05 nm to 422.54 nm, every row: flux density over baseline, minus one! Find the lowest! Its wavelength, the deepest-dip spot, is 422.395 nm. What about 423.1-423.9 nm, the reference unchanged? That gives 423.271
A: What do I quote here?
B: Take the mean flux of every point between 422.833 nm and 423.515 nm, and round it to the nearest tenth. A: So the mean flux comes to 17.3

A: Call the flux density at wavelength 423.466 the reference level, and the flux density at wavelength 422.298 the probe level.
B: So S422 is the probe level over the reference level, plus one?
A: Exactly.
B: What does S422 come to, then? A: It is 2.11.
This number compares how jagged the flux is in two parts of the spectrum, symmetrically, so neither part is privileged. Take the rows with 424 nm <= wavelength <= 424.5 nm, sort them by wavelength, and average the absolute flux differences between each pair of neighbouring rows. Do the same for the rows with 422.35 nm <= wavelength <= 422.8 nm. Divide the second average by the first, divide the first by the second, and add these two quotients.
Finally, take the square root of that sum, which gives 2.14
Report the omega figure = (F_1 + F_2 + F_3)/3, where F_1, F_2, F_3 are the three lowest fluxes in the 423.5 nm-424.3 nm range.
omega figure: 17.7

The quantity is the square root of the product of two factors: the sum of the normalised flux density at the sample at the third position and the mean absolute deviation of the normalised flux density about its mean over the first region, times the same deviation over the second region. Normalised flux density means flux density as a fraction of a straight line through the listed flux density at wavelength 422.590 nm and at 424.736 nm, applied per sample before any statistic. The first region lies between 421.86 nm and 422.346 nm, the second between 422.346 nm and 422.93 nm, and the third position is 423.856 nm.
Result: 0.373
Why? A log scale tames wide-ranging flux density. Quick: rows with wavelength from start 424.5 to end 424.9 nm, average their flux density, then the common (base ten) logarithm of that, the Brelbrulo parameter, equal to 1.24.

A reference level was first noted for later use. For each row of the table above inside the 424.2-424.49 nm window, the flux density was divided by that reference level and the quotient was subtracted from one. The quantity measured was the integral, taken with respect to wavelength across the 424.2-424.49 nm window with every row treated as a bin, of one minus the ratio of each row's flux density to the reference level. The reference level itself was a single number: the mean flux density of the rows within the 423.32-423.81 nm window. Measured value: -0.009 nm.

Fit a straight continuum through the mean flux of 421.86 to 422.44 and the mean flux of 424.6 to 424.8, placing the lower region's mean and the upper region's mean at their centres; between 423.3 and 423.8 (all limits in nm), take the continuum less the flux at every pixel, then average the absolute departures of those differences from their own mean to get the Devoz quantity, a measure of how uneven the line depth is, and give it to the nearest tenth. 2.3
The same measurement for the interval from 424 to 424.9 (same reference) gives 1.1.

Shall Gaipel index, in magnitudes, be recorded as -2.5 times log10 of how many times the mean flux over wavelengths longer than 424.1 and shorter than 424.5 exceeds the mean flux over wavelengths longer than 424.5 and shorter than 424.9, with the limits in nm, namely -0.13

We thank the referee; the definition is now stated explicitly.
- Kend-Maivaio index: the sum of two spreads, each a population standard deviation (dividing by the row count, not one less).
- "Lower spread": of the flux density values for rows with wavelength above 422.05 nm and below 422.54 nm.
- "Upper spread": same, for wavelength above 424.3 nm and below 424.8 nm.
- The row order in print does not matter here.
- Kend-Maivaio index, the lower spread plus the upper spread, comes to 3.68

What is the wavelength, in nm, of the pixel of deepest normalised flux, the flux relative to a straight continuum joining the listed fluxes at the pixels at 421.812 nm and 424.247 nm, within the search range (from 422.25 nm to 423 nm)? 422.979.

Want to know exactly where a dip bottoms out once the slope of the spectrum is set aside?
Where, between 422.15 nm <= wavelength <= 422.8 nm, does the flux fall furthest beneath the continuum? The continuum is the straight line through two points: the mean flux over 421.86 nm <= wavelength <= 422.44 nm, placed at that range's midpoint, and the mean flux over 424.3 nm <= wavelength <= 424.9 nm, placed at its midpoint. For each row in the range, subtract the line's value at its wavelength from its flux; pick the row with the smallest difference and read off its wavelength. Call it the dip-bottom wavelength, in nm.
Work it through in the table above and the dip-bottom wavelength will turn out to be 422.784 nm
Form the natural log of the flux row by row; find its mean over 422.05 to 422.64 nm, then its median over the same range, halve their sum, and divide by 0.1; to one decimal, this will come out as 29.7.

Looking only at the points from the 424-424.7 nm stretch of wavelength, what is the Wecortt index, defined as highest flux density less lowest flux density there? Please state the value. 5.2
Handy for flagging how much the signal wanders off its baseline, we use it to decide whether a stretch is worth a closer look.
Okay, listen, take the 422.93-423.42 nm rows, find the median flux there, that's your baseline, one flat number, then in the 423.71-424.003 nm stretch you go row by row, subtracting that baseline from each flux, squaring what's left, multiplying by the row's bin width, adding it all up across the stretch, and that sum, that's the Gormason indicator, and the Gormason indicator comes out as 1.0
